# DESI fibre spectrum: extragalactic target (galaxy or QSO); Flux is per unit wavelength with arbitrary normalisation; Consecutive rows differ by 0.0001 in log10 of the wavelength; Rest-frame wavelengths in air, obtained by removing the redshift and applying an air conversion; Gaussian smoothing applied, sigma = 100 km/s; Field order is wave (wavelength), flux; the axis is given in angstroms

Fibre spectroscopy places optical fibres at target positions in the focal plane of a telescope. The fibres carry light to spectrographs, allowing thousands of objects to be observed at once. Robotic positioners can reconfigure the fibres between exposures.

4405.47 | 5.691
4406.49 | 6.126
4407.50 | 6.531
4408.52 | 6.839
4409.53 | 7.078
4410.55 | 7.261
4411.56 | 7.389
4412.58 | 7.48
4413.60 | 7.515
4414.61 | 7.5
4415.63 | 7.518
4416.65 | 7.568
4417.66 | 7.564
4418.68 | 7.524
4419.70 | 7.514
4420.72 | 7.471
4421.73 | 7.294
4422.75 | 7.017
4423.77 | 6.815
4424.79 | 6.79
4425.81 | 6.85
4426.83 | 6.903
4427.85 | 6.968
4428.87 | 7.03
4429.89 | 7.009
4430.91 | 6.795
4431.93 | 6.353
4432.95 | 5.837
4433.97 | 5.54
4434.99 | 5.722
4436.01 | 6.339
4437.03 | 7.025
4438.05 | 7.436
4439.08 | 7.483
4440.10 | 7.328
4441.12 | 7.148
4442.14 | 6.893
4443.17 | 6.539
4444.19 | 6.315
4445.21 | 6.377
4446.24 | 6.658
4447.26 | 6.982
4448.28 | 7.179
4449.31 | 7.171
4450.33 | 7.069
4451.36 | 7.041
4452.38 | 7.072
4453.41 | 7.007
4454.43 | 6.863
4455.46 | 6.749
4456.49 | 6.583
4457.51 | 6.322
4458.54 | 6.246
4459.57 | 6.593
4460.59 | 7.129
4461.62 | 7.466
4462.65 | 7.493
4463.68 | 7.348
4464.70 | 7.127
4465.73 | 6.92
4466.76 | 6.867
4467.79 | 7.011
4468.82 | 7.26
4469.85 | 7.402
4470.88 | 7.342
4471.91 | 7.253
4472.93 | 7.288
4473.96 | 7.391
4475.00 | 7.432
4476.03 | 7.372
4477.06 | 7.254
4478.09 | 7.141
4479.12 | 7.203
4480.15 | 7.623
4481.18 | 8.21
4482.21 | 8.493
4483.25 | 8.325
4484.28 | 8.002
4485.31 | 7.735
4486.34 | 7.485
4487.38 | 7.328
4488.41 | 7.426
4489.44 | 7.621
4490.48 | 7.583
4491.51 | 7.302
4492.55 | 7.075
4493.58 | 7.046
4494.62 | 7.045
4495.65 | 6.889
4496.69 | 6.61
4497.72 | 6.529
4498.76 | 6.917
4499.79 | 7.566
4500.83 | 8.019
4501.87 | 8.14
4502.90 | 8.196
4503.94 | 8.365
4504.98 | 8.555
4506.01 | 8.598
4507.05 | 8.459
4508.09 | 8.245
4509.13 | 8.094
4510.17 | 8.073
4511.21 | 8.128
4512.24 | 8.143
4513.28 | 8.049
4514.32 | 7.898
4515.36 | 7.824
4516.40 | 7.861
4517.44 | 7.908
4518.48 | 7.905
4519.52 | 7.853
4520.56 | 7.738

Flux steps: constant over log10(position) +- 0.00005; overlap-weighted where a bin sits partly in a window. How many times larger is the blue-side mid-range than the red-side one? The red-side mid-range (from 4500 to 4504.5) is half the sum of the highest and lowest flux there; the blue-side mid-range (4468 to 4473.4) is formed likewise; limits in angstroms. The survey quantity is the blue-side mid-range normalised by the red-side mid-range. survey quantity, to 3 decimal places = 0.894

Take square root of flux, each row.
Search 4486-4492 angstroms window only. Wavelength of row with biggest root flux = 4489.44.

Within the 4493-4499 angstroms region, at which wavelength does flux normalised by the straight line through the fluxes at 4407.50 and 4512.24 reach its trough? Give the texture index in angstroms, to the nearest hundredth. 4497.72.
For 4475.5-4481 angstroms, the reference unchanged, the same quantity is 4478.09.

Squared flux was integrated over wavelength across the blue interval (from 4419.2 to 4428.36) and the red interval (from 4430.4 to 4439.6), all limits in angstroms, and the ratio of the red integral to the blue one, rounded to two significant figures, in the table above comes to 0.86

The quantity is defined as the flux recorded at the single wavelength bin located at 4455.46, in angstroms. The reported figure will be 6.749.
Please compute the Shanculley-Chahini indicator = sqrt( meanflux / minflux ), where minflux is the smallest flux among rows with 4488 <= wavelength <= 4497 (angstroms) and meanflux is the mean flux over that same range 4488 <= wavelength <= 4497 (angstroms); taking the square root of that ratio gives 1.04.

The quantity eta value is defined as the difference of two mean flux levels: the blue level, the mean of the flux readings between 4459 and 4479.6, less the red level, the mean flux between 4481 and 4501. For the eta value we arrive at -0.2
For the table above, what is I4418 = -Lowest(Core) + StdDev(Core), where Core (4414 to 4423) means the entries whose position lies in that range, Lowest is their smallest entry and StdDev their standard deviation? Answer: -6.8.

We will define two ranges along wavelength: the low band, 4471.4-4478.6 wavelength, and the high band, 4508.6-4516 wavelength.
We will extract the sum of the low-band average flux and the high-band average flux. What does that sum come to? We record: 15.3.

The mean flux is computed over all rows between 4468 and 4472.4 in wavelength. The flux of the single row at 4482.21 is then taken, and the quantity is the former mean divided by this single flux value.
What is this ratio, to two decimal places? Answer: 0.86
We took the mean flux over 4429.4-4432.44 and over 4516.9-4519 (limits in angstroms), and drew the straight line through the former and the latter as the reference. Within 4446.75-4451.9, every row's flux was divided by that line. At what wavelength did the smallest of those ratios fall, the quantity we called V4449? 4447.26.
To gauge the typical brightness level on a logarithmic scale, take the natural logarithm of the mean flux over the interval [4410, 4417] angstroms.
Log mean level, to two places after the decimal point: 2.01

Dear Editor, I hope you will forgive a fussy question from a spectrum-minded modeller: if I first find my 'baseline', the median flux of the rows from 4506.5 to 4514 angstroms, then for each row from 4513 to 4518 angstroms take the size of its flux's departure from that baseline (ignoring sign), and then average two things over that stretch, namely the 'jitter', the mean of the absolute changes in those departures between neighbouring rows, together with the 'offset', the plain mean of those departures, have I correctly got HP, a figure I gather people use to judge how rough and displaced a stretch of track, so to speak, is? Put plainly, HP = 0.15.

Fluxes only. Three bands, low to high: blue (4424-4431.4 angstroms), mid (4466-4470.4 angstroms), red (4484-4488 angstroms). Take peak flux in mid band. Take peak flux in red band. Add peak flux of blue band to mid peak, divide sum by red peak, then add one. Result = 2.80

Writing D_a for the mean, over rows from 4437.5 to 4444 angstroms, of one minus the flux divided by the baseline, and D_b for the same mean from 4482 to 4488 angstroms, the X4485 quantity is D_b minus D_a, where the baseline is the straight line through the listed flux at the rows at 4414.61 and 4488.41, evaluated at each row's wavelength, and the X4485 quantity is -0.11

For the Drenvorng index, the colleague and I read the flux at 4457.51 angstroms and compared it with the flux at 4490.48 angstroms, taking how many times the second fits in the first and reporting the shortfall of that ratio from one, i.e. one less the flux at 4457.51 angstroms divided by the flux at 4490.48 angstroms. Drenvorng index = 0.17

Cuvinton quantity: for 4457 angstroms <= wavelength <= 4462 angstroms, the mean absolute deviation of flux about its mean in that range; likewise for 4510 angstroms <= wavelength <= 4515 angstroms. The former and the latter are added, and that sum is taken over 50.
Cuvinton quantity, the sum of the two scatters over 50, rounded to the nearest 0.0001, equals 0.0101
